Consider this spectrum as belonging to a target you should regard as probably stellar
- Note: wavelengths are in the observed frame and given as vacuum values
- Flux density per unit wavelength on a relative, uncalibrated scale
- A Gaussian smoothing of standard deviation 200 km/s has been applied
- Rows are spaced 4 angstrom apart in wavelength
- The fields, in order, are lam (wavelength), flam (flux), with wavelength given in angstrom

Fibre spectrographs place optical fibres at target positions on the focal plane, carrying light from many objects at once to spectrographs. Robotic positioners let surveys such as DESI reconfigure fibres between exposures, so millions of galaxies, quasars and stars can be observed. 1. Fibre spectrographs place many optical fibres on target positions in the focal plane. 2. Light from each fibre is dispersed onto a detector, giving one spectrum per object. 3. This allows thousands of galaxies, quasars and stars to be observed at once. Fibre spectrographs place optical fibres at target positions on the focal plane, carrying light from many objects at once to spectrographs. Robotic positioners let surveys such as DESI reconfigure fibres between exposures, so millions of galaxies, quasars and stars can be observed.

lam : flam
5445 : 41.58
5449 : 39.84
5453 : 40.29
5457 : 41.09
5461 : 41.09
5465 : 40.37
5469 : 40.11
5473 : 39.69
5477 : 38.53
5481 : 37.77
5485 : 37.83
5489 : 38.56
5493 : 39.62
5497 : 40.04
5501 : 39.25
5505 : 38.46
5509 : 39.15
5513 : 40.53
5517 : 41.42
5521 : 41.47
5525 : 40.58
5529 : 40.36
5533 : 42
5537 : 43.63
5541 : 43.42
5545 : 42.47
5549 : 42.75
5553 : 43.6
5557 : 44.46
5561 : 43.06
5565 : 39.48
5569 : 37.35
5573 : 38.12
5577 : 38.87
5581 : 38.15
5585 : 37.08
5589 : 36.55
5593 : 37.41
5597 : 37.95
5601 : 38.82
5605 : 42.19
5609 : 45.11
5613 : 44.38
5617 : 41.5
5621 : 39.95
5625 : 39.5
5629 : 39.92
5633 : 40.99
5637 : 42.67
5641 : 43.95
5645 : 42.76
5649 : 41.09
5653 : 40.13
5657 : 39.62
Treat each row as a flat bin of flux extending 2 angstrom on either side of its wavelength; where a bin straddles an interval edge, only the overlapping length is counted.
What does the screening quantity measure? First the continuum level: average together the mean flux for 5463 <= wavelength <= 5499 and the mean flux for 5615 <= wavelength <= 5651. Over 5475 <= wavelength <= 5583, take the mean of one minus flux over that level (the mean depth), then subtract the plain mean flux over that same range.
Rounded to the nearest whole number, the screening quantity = -40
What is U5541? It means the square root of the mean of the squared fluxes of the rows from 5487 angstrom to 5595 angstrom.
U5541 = 40.4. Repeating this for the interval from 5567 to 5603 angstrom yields 37.8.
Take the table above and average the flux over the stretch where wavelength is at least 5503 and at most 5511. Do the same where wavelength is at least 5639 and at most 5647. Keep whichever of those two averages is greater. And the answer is 43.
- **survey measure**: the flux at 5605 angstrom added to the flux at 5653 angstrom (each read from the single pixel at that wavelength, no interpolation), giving 82.3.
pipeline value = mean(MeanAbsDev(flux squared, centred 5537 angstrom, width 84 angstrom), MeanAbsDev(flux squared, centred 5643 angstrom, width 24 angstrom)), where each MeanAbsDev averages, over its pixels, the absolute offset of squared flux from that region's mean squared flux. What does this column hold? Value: 123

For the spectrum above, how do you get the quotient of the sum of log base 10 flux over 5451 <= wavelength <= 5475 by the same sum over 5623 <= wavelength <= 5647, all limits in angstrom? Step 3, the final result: 0.992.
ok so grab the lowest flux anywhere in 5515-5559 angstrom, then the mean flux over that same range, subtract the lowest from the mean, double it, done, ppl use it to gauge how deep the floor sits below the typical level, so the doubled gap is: 4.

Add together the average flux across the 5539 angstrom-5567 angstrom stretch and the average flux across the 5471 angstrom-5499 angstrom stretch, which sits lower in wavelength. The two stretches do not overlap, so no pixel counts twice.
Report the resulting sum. 81.6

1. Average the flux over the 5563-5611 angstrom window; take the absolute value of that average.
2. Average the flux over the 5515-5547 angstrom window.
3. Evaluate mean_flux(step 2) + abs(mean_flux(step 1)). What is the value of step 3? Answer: 80.8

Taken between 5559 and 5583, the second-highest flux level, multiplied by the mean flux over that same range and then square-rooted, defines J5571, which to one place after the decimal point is 39.3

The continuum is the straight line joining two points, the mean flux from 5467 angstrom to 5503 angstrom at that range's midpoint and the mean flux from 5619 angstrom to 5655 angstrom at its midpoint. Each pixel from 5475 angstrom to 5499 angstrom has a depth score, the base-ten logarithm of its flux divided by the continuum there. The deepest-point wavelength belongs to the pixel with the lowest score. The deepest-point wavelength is 5481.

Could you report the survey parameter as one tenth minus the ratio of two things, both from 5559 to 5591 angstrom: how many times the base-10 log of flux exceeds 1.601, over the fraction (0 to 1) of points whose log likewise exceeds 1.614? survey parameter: -7.9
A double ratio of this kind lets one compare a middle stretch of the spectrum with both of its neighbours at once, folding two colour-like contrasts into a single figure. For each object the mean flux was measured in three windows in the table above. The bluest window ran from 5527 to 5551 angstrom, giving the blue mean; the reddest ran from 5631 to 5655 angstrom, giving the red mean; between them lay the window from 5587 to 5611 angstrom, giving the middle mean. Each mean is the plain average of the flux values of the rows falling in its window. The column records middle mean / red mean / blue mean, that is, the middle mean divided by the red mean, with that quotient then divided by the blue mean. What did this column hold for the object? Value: 0.0223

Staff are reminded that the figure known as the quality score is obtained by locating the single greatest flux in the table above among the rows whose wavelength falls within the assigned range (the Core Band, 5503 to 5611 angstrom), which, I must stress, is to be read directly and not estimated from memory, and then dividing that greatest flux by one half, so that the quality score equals 90.2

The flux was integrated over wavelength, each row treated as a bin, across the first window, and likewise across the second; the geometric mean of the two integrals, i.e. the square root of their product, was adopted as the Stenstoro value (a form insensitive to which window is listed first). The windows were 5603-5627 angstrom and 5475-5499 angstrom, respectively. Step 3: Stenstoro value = 969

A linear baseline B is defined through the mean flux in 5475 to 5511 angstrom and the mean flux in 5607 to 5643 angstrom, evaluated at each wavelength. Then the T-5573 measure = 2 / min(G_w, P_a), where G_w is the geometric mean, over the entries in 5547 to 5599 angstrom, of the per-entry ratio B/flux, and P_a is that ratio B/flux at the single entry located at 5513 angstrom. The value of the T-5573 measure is 2.06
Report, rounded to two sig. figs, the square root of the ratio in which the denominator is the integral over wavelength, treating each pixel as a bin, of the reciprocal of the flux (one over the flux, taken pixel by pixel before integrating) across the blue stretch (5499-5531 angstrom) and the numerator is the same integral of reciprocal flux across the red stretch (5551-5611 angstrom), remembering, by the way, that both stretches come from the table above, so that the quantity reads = 1.4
